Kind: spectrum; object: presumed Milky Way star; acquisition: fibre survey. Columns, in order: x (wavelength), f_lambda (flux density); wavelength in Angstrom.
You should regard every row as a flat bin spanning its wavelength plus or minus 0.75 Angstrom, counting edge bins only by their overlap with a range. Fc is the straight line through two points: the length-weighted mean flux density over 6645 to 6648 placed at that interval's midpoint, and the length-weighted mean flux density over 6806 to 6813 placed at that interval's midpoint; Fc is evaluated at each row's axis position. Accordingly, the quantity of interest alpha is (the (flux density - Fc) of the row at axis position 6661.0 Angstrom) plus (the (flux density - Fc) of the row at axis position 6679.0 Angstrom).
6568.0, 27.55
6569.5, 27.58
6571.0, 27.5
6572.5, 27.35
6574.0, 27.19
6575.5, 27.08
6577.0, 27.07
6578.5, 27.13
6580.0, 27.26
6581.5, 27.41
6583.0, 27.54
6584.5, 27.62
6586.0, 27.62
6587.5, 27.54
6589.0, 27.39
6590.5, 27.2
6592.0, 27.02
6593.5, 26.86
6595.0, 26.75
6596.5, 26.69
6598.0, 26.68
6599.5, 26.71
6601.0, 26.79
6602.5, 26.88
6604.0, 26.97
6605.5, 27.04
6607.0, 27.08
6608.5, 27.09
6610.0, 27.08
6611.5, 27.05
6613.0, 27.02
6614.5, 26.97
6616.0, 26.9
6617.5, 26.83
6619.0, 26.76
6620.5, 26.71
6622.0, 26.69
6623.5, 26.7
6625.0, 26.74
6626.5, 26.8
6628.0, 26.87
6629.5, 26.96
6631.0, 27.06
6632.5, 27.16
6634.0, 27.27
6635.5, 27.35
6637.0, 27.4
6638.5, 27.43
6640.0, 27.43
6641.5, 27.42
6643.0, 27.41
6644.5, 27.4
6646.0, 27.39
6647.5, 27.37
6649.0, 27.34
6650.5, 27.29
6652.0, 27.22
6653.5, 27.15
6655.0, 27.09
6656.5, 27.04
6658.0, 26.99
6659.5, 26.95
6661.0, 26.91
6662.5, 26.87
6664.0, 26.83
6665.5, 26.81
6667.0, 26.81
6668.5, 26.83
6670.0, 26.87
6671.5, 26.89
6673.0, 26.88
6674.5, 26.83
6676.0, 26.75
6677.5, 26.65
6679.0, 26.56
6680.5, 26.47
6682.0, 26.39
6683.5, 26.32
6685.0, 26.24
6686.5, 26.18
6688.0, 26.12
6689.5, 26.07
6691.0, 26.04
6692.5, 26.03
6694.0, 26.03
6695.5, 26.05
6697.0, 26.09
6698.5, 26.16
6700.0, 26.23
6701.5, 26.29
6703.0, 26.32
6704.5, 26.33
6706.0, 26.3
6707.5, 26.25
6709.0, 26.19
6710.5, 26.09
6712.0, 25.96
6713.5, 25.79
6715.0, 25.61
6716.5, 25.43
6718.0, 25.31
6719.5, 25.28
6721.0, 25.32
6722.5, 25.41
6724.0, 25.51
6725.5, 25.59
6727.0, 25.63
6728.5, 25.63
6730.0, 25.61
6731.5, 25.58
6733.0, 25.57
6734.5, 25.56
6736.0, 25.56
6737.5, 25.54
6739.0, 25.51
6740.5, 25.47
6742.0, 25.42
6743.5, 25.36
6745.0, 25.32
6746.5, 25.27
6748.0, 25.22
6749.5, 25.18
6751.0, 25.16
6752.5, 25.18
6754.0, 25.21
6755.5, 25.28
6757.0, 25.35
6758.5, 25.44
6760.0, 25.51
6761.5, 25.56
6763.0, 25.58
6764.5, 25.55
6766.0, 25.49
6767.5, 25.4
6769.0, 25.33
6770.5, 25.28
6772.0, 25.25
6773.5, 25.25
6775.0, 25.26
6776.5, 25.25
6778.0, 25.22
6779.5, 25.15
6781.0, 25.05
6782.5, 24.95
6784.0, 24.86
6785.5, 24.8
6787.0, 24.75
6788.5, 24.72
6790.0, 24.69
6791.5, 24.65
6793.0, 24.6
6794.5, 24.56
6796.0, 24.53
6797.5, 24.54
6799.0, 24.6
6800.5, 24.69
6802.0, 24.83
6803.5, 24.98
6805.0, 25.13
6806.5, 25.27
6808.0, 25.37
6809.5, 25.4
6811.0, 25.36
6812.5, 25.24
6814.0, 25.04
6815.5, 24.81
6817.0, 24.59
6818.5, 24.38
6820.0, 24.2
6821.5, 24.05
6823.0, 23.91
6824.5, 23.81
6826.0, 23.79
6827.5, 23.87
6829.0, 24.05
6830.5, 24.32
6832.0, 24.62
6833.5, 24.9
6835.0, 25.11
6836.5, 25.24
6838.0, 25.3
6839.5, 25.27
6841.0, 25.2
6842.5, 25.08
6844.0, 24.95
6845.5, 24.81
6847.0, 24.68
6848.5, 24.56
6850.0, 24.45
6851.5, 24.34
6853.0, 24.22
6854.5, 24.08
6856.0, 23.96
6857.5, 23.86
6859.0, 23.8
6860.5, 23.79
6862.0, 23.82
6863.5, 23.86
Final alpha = -0.7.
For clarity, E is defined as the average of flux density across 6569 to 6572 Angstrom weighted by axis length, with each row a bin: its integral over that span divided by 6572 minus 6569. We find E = 27.5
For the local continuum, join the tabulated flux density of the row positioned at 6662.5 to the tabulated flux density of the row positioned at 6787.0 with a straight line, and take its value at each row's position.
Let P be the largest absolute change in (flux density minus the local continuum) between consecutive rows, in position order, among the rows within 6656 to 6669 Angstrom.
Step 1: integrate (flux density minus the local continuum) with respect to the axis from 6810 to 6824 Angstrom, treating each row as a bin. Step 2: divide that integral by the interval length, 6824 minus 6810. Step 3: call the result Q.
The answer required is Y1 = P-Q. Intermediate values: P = 0.05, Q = 0.4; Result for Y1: -0.3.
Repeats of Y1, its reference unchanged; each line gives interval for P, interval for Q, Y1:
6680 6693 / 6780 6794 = 0.0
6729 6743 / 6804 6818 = -0.8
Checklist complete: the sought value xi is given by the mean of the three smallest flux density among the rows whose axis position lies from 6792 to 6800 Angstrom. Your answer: 24.5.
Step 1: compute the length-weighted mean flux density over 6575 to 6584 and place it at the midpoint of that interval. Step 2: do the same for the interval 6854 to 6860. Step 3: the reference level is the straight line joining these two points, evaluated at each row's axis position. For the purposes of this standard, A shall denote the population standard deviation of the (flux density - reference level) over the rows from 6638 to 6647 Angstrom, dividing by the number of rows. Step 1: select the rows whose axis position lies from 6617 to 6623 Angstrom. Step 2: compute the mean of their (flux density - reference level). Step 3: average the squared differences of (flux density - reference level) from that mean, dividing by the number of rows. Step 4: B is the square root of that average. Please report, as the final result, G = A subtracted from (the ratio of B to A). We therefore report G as 2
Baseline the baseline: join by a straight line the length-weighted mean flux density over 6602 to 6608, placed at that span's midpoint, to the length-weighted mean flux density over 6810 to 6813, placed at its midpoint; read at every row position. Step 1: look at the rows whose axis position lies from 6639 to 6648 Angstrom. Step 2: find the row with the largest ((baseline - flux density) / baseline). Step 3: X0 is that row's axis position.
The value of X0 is 6640.0 Angstrom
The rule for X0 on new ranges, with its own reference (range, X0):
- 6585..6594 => 6593.5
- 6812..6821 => 6820.0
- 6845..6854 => 6853.0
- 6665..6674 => 6665.5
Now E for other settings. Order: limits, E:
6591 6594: 27.0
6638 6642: 27.4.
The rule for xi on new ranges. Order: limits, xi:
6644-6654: 27.2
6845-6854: 24.3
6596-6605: 26.7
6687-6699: 26.0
